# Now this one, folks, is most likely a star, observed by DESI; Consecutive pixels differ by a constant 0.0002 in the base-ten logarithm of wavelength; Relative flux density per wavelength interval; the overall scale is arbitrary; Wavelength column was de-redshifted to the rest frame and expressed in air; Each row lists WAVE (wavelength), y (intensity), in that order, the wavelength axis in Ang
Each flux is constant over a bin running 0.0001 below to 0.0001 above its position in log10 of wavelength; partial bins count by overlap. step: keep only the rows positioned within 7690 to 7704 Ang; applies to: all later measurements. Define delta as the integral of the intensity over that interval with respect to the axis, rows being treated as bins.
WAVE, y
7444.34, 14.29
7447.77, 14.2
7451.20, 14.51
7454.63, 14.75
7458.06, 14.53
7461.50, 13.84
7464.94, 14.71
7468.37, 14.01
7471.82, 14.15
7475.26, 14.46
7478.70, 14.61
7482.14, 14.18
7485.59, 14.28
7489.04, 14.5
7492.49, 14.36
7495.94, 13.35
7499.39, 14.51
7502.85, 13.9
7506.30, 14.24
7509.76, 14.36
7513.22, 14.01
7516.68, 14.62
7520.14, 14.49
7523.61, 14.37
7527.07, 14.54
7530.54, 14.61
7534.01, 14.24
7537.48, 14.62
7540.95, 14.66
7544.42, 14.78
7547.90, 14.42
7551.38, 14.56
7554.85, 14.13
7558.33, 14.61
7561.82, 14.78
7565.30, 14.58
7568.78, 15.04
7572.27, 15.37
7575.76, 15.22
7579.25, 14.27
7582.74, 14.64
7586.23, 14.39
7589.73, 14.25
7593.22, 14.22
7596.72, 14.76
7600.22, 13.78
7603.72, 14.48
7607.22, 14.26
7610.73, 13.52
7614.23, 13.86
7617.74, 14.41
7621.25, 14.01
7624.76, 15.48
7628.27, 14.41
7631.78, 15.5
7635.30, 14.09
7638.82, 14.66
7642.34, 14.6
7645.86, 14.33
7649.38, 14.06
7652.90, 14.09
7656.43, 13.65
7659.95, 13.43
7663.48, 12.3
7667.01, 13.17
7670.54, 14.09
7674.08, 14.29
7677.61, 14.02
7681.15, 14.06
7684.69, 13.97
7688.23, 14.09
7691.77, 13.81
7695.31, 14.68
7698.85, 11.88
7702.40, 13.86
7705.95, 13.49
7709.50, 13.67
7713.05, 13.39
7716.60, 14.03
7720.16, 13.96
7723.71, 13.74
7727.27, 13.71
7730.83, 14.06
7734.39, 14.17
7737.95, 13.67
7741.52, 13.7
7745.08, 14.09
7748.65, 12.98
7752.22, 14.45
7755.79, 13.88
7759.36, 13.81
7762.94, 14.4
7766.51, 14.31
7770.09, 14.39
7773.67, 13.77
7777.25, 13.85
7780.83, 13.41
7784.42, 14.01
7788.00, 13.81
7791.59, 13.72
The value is 190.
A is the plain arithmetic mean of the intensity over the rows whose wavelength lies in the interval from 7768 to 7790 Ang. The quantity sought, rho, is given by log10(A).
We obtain 1.14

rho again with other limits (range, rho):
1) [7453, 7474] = 1.16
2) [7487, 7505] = 1.15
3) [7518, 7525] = 1.16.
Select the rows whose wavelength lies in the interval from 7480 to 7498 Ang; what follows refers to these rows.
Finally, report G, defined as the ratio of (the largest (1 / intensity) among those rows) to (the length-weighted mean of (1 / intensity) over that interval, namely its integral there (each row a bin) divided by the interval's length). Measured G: 1.06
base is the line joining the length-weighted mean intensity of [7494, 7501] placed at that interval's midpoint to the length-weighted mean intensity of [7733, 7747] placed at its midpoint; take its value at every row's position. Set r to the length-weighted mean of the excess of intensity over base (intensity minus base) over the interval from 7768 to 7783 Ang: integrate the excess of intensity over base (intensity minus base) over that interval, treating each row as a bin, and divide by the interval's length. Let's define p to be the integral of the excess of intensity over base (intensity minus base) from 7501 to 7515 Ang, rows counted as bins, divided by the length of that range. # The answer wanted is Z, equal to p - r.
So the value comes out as 0.2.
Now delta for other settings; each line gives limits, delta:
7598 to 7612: 197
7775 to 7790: 207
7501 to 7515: 198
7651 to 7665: 188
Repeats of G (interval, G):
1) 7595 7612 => 1.05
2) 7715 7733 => 1.01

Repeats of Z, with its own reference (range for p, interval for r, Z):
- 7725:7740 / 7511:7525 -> -0.4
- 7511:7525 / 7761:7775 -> 0.1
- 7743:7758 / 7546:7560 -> -0.5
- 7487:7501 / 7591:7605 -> -0.1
